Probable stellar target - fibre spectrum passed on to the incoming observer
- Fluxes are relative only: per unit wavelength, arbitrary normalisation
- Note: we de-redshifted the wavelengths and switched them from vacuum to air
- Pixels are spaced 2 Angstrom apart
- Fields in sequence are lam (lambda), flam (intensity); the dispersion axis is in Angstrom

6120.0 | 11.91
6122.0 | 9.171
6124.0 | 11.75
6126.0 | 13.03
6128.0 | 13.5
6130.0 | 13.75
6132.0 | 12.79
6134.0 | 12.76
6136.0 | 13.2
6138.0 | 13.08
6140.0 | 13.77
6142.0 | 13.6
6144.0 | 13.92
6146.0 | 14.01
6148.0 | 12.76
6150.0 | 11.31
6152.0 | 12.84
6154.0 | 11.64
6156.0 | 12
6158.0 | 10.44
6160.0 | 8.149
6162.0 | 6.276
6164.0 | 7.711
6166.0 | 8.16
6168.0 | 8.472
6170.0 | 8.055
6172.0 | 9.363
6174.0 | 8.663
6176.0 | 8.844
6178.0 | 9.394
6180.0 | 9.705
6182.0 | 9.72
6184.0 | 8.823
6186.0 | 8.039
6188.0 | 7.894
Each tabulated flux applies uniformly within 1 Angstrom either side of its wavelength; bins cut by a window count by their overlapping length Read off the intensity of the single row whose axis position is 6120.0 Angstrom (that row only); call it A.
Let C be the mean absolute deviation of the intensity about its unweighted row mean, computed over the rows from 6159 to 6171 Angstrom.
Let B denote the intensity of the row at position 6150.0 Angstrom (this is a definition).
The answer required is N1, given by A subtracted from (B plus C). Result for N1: -0.06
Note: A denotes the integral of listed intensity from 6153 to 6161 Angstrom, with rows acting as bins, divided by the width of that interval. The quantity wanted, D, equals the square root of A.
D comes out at 3.25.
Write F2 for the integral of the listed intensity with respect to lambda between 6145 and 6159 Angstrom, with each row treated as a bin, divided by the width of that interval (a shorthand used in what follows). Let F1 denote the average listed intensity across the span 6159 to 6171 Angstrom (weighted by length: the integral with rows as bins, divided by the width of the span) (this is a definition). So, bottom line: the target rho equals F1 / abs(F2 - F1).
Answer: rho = 2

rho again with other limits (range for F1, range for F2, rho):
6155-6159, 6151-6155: 11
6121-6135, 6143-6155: 35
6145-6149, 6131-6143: 72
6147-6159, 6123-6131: 10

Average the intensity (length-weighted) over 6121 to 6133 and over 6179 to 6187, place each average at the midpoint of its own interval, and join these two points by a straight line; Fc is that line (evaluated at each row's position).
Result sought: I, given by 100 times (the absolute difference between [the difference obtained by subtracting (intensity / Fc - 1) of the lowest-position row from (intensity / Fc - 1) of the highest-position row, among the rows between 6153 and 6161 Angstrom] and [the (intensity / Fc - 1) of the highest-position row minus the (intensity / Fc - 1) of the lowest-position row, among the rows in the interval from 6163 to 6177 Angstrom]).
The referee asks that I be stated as 47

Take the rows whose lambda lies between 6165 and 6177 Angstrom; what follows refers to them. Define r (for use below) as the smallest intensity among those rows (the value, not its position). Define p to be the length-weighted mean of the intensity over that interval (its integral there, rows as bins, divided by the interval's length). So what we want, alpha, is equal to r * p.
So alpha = 69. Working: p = 8.6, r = 8.055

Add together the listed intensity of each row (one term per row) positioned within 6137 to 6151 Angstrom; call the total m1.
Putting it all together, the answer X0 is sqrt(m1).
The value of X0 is 9.6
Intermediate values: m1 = 92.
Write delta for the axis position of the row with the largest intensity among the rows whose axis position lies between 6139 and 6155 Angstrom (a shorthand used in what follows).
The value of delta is 6146.0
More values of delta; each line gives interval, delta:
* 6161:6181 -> 6180.0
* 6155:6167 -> 6156.0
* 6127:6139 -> 6130.0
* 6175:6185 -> 6182.0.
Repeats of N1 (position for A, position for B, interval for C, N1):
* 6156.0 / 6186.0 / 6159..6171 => -3.42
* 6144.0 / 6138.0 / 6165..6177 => -0.48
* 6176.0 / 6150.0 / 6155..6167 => 4.09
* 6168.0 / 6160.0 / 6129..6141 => 0.03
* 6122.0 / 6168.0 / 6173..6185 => -0.28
